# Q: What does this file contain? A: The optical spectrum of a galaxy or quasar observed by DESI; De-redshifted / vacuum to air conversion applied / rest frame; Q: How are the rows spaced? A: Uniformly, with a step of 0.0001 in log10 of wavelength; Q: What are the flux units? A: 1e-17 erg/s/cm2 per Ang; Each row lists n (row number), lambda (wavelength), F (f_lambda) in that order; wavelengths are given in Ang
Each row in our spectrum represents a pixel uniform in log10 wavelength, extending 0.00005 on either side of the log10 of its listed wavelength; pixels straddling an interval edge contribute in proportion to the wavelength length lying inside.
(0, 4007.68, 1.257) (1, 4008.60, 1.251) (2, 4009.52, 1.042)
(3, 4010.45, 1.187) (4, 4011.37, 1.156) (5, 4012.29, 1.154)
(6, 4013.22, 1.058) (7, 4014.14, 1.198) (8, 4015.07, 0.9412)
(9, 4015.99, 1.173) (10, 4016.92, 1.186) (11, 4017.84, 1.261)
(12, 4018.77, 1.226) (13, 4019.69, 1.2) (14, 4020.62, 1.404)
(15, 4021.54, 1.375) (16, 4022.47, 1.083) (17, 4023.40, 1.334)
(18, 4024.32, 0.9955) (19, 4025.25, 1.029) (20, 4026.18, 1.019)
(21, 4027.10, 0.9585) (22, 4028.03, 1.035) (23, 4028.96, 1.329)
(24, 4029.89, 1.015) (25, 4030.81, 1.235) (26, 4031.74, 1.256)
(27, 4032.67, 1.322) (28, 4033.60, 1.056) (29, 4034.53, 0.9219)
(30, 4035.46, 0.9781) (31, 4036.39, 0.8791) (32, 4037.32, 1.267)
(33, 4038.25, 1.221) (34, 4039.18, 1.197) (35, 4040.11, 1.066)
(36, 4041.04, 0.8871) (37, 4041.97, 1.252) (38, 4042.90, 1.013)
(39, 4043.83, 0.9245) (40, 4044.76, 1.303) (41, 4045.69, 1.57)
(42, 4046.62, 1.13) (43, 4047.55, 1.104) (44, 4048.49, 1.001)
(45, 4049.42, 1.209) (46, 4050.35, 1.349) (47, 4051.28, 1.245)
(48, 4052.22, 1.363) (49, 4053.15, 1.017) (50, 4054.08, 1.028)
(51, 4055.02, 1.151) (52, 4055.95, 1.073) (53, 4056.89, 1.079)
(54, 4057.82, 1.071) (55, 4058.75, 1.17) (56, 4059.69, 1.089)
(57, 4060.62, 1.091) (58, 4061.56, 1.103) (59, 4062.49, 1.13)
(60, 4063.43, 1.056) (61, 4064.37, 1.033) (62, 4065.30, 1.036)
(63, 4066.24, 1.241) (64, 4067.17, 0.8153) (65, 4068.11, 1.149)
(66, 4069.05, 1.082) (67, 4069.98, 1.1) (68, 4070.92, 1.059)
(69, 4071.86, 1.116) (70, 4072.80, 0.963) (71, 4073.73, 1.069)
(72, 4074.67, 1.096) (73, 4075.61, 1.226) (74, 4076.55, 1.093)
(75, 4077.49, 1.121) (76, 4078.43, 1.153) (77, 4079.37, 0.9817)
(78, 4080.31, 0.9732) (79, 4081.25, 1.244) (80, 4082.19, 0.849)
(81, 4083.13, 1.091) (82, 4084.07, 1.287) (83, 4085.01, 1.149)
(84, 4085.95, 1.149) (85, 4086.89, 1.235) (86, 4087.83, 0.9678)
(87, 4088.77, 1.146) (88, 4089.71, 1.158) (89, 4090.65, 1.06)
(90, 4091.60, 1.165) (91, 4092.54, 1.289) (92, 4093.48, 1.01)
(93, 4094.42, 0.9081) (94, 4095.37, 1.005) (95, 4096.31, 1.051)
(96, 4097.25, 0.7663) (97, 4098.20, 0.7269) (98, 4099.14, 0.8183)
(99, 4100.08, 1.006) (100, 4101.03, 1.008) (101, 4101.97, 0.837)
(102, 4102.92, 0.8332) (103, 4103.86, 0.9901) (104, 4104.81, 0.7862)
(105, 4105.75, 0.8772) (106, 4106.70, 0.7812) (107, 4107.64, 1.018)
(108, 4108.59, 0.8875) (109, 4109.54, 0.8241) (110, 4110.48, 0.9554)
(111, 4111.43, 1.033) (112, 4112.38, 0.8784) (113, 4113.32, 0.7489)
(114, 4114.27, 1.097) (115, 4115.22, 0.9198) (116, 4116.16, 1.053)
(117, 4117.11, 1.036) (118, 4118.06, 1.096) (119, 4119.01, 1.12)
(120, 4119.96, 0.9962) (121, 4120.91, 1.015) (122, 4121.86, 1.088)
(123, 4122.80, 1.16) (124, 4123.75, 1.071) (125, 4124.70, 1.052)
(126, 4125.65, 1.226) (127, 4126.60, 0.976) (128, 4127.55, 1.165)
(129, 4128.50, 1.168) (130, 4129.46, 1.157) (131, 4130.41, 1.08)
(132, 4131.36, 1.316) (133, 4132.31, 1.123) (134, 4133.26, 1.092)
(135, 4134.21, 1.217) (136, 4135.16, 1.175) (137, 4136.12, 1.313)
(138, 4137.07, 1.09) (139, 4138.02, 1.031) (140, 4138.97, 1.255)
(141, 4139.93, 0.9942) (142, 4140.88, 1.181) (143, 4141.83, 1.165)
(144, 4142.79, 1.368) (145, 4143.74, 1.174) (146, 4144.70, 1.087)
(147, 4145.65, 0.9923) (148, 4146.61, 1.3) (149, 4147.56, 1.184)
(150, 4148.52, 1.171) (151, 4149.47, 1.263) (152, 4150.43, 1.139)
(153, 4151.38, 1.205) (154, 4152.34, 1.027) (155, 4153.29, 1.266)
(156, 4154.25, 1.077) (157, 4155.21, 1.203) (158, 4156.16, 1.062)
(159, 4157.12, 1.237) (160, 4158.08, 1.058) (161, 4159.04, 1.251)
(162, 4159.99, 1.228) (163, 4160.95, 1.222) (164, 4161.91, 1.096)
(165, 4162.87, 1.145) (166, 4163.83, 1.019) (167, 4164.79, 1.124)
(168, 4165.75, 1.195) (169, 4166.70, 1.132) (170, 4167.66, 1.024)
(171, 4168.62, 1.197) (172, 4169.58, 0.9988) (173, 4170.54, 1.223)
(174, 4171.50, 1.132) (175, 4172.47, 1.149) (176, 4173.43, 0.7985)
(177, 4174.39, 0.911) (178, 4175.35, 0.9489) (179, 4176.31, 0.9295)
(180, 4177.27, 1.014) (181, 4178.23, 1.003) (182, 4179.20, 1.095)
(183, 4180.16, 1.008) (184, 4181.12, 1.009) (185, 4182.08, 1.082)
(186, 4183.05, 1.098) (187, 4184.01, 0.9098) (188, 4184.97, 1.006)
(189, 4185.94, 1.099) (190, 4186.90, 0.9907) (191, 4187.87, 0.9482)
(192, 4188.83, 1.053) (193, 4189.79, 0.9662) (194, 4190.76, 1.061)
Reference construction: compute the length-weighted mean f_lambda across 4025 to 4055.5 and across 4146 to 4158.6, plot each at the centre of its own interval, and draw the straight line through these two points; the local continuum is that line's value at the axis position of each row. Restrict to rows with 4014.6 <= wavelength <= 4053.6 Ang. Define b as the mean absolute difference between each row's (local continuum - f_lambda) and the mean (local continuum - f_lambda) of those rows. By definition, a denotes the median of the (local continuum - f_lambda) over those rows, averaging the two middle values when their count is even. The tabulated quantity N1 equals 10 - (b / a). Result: 13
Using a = -0.05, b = 0.14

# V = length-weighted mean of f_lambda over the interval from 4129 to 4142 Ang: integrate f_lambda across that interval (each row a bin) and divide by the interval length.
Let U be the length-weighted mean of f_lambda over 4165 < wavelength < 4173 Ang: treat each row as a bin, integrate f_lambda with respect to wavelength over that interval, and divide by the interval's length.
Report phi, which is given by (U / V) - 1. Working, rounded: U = 1.13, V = 1.16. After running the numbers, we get -0.02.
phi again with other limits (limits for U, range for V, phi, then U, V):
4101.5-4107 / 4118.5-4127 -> -0.21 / 0.85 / 1.08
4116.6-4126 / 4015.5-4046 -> -0.06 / 1.08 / 1.15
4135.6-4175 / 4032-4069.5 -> 0.02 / 1.14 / 1.12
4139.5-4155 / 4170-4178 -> 0.15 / 1.16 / 1.01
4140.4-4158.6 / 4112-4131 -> 0.10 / 1.17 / 1.06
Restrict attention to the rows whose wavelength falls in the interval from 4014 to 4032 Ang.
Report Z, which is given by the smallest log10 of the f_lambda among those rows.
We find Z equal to -0.03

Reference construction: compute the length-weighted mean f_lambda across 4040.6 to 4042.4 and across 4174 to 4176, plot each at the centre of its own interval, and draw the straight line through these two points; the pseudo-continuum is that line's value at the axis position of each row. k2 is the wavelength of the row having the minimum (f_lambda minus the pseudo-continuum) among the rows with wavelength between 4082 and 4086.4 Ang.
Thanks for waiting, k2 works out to 4082.19 Ang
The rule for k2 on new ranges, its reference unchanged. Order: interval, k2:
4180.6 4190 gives 4184.01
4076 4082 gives 4080.31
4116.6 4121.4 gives 4119.96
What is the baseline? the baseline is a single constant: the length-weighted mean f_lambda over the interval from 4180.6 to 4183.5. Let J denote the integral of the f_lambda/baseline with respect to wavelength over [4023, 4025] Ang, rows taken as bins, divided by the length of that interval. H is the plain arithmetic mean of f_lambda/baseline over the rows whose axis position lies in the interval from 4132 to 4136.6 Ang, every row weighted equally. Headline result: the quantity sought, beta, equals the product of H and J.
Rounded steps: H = 1.12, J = 1.08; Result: 1.21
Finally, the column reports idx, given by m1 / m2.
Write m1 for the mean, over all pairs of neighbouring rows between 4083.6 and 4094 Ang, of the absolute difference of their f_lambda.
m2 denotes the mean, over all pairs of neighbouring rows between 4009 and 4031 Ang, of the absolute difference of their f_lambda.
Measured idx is 0.9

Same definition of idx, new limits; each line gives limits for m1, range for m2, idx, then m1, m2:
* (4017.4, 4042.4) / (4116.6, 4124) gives 2.3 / 0.152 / 0.07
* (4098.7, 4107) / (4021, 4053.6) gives 0.6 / 0.114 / 0.18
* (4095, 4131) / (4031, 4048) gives 0.6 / 0.112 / 0.19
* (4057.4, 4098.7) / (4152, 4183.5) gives 1.1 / 0.121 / 0.11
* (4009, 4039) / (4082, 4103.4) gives 1.1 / 0.137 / 0.13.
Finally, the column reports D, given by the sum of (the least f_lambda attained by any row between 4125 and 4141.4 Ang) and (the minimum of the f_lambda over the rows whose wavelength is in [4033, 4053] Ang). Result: 1.86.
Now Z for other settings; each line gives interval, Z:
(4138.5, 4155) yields 0.00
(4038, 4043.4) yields -0.05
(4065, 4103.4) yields -0.14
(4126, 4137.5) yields -0.01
